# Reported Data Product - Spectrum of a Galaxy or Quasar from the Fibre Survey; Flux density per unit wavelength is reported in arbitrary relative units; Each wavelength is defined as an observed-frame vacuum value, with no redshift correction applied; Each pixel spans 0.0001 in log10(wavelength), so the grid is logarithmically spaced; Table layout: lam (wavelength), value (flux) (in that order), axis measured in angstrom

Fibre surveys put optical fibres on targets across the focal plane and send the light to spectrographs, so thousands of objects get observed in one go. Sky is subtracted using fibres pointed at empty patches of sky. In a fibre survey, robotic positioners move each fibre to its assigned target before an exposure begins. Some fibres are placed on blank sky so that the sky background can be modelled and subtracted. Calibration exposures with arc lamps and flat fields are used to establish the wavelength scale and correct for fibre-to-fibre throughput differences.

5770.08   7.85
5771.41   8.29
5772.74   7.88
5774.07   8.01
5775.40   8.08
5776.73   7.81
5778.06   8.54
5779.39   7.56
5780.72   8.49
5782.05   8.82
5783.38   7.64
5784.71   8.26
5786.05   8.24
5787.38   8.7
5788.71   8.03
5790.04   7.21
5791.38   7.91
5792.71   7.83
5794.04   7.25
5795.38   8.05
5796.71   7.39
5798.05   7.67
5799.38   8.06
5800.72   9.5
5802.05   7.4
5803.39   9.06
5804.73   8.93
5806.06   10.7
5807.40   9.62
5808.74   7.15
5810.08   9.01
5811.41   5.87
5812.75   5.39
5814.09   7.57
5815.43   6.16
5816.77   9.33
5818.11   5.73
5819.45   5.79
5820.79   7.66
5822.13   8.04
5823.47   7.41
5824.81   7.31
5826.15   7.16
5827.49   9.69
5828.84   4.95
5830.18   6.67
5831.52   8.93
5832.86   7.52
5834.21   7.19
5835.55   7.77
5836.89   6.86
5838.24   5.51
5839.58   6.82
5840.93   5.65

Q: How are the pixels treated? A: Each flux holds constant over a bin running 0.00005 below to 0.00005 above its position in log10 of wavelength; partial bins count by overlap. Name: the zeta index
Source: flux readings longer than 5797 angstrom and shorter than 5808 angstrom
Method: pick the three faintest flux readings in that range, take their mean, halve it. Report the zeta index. 3.9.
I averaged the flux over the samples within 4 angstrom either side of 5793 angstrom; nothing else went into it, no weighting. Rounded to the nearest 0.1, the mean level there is 7.6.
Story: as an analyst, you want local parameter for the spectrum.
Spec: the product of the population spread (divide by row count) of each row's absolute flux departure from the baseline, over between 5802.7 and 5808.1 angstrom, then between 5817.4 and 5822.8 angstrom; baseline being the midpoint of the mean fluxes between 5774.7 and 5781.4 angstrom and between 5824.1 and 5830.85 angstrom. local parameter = 0.58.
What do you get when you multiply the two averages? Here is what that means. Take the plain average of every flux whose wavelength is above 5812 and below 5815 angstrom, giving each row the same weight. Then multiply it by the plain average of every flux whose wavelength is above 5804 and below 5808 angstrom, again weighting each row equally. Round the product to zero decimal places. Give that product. 63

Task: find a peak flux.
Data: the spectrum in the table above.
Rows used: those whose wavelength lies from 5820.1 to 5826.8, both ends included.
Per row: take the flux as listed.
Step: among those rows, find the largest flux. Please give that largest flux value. 8.04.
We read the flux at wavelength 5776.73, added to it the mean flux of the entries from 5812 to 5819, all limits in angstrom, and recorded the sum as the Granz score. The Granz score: 14.6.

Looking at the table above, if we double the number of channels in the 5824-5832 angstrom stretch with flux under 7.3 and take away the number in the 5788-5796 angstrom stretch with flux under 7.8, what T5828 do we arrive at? 4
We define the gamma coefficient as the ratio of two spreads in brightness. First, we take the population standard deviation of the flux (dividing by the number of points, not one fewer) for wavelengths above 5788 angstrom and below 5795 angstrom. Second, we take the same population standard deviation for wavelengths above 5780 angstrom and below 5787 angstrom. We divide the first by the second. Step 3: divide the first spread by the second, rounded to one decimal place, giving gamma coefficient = 0.9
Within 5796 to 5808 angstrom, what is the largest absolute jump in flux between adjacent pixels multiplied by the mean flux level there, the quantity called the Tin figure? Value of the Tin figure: 18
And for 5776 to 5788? 10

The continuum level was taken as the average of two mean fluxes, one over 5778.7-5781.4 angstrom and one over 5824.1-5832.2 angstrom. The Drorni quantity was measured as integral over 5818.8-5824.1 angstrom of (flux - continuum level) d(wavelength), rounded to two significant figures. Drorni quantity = -2.8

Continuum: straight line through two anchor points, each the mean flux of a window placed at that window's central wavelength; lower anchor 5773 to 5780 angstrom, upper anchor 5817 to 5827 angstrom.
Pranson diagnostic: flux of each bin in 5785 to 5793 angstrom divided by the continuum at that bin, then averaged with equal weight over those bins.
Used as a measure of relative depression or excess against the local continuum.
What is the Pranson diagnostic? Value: 1.03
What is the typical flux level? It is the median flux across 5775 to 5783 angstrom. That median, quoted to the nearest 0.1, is 8.3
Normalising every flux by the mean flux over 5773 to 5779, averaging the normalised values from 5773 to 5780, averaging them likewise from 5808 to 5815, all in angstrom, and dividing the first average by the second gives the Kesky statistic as 1.14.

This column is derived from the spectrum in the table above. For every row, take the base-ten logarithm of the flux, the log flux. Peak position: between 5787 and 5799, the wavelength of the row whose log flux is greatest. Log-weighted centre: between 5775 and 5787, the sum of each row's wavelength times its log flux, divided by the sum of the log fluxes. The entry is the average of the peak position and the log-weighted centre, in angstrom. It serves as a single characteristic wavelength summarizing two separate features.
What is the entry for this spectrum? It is 5784.1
